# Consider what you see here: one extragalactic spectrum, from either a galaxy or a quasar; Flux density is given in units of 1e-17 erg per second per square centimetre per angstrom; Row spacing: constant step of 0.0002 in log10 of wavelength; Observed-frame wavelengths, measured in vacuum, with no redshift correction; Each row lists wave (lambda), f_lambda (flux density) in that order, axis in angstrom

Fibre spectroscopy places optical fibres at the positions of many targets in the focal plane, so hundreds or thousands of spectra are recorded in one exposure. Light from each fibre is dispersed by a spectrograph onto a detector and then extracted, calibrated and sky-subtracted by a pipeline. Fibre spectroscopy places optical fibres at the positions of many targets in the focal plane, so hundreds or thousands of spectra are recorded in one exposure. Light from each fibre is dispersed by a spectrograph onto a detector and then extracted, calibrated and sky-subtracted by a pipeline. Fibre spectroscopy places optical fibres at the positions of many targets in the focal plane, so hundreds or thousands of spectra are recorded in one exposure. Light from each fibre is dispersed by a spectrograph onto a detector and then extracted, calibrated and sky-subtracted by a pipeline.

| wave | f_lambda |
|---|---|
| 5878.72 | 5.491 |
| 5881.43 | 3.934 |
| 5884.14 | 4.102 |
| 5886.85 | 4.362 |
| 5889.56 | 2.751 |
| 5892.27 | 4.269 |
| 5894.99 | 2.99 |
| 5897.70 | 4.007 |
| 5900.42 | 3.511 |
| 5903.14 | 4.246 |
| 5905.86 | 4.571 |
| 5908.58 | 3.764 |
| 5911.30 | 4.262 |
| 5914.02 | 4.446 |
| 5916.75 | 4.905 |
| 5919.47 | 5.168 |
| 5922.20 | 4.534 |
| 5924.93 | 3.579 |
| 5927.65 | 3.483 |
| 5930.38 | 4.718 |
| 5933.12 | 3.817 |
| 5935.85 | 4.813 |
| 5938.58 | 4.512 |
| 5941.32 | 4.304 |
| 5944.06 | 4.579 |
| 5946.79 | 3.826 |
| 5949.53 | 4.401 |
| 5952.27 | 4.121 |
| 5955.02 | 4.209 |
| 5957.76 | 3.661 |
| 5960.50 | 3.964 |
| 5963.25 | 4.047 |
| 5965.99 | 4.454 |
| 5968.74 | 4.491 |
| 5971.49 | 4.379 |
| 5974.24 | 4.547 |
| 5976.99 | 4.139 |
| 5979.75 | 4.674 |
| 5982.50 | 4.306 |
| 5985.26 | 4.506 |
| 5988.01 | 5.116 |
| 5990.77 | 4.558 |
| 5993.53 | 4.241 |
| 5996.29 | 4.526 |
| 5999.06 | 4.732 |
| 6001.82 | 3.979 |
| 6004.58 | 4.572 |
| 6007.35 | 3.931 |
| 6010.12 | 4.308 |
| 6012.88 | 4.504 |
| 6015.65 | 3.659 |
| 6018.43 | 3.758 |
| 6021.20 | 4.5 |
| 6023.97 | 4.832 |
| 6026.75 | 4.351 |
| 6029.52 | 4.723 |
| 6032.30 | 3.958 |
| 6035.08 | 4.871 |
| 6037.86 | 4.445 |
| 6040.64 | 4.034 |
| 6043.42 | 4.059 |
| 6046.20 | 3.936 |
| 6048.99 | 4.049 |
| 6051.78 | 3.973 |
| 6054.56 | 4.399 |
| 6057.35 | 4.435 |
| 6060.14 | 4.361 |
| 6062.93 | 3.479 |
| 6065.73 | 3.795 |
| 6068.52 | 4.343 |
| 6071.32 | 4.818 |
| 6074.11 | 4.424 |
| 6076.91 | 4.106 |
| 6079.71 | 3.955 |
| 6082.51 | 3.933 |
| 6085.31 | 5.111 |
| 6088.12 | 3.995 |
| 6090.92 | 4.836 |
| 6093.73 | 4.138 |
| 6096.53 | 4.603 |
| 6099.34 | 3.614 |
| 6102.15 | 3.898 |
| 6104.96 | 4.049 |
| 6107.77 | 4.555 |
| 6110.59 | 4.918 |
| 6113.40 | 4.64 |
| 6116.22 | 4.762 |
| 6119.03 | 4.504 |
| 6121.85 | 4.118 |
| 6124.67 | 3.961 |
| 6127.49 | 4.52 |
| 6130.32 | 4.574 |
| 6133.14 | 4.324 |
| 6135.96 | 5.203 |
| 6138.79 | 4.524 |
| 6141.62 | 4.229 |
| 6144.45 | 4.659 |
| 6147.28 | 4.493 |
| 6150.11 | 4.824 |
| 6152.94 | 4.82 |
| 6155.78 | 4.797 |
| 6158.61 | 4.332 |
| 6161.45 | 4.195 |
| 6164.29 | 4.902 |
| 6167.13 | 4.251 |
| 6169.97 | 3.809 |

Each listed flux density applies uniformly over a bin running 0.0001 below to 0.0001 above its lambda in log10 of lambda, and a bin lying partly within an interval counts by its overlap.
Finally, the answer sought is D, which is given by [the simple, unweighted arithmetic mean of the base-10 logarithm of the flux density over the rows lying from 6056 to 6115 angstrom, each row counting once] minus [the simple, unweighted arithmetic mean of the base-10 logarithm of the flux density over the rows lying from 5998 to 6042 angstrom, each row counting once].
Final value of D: -0.004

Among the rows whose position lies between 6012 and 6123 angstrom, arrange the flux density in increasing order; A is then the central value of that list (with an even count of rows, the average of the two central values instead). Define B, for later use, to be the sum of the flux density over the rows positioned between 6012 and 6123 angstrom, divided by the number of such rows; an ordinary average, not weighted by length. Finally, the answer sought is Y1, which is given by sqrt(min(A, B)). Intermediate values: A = 4.35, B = 4.29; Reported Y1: 2.07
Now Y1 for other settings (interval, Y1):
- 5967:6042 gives 2.10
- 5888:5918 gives 1.99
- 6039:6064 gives 2.01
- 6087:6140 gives 2.10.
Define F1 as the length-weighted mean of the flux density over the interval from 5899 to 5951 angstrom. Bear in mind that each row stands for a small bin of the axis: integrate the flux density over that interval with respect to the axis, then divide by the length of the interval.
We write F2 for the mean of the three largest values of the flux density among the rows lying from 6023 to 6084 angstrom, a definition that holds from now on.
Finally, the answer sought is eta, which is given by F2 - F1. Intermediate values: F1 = 4.286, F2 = 4.84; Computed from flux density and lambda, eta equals 0.55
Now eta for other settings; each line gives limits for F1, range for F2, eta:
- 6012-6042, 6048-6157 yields 0.75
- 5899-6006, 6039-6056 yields -0.16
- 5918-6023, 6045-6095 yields 0.61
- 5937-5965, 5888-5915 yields 0.26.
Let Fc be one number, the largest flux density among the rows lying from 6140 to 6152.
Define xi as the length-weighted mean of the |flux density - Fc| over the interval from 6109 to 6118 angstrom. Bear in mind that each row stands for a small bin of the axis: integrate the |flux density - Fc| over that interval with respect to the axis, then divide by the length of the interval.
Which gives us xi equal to 0.1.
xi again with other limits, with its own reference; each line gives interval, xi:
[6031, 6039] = 0.4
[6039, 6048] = 0.8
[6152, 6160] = 0.2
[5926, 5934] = 0.8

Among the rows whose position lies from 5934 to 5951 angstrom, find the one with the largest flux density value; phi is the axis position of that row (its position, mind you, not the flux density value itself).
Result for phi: 5935.85 angstrom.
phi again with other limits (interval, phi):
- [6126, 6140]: 6135.96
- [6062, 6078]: 6071.32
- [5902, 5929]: 5919.47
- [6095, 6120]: 6110.59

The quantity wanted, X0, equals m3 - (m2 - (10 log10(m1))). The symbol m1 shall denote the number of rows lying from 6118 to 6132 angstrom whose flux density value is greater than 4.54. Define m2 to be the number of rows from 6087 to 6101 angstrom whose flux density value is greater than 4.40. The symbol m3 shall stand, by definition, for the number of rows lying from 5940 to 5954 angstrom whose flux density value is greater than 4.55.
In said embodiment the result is -1.0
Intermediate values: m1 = 1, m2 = 2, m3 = 1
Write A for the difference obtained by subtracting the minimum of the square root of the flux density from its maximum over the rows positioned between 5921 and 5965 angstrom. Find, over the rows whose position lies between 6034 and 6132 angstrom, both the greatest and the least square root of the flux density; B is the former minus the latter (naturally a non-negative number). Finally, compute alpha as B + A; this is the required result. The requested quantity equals 0.72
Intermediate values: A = 0.328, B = 0.40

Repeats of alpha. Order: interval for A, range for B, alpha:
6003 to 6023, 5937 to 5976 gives 0.45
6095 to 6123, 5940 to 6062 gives 0.67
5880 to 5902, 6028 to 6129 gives 0.83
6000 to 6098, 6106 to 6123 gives 0.58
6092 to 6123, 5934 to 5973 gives 0.60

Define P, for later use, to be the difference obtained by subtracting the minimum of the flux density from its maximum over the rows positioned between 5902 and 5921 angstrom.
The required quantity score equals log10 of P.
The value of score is 0.147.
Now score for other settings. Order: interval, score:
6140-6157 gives -0.225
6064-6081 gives 0.010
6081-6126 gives 0.175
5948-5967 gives -0.101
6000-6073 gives 0.144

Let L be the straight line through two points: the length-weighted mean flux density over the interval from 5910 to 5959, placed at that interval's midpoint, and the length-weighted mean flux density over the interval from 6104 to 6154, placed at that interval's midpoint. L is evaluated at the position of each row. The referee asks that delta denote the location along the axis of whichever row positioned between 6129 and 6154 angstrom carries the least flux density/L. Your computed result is 6141.62 angstrom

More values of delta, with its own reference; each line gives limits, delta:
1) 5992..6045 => 6015.65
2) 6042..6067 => 6062.93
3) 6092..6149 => 6099.34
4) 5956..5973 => 5957.76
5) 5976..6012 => 6007.35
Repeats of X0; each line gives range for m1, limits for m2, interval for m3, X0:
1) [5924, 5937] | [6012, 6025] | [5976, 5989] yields 2.0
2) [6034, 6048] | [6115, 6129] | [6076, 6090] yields -2.0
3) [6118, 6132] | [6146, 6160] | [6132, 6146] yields -2.0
